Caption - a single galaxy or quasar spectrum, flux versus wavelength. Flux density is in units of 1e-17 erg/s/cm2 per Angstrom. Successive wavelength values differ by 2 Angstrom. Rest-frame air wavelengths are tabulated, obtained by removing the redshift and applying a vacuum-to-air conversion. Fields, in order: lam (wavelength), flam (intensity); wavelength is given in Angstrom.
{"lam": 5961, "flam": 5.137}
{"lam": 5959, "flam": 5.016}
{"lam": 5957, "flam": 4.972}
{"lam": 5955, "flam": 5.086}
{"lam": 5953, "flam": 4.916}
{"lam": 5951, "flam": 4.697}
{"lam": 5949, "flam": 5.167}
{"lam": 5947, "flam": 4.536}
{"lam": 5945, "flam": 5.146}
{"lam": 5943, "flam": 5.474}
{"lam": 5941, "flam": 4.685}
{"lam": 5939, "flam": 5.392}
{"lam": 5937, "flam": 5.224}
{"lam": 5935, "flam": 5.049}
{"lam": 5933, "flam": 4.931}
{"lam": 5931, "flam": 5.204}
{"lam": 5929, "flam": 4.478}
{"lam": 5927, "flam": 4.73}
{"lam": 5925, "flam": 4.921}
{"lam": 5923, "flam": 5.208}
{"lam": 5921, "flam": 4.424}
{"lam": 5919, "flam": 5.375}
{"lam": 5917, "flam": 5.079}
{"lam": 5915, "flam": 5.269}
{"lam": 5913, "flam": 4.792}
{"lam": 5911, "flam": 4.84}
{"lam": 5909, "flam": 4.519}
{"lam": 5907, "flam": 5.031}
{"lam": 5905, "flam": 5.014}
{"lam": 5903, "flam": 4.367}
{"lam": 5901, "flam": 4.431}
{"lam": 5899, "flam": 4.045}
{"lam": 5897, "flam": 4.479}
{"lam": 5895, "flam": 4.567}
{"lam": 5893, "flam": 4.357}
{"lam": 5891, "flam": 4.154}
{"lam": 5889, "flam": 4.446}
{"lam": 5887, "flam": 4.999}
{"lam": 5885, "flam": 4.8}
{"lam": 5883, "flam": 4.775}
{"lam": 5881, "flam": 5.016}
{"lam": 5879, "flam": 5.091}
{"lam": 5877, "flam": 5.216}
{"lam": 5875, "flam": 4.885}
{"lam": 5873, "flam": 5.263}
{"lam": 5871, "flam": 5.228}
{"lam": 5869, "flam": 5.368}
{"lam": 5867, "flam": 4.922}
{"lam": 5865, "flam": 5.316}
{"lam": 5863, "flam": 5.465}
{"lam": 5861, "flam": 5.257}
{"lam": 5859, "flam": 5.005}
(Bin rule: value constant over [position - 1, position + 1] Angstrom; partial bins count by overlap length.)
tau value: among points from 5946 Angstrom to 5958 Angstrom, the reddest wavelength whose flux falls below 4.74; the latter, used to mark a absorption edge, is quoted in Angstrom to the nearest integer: 5951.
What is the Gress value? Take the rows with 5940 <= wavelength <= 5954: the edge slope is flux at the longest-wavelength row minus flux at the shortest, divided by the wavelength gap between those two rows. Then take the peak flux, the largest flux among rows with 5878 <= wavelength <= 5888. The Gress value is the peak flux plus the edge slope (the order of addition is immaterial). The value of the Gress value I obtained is 5.11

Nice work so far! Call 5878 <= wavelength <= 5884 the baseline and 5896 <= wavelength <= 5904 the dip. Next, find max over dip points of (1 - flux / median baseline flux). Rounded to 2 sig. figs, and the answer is 0.19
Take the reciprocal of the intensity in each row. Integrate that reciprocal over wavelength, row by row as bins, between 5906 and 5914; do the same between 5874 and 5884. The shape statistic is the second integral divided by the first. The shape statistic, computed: 1.2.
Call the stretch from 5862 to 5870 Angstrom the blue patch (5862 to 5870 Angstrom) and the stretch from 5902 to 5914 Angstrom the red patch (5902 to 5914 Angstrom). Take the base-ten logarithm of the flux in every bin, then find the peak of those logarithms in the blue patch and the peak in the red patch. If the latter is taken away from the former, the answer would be 0.04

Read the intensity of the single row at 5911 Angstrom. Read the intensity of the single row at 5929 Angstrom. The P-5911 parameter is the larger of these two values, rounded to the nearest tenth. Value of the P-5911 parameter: 4.8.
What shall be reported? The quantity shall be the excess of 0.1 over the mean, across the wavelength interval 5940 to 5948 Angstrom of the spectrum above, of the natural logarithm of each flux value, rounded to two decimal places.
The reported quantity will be -1.50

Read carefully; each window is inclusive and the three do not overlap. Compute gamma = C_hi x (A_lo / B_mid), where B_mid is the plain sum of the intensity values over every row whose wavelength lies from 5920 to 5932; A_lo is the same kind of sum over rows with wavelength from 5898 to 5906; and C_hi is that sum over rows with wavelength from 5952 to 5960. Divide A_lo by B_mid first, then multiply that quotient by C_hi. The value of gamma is 12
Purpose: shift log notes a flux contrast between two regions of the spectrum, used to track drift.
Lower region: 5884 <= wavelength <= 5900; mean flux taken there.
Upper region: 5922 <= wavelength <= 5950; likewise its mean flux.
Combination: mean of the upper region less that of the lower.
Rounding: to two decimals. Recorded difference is 0.53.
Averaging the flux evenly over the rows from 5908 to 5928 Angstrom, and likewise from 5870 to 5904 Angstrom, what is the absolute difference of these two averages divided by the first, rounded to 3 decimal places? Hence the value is 0.041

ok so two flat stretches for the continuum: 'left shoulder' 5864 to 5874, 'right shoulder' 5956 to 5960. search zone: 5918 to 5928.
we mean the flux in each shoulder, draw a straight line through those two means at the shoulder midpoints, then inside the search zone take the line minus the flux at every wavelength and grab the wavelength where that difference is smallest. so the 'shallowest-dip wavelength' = 5919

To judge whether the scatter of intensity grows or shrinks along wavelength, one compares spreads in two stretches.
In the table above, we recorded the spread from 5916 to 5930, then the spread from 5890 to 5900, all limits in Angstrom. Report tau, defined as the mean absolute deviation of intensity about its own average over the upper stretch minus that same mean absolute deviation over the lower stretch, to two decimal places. 0.12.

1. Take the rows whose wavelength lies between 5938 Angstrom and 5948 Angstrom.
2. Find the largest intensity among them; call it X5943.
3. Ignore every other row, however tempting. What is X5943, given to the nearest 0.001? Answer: 5.474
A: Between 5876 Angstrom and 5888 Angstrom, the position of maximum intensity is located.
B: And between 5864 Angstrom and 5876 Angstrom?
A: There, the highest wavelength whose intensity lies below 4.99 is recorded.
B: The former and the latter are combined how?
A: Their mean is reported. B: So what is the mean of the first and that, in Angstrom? 5876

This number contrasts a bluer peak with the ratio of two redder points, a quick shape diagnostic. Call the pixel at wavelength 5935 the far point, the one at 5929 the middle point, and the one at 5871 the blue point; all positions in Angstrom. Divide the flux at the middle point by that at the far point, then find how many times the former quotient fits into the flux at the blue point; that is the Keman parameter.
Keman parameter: 5.9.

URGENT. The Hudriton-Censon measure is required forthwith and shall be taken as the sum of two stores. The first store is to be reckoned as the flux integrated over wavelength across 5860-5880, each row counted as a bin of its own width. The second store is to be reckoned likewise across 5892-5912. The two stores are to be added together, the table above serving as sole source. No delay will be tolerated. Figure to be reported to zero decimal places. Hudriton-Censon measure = 195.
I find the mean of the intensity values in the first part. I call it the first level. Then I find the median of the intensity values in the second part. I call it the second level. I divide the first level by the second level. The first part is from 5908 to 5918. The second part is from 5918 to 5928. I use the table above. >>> 1.00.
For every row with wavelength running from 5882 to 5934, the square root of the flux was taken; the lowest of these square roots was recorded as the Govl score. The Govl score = 2.01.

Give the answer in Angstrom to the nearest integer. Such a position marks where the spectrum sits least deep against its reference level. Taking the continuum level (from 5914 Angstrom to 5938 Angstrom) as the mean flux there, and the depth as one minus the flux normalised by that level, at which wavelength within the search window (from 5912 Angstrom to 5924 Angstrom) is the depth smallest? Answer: 5919 Angstrom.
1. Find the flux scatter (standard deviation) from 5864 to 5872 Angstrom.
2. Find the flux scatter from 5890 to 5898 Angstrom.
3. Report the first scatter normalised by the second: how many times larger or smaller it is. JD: 1.1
